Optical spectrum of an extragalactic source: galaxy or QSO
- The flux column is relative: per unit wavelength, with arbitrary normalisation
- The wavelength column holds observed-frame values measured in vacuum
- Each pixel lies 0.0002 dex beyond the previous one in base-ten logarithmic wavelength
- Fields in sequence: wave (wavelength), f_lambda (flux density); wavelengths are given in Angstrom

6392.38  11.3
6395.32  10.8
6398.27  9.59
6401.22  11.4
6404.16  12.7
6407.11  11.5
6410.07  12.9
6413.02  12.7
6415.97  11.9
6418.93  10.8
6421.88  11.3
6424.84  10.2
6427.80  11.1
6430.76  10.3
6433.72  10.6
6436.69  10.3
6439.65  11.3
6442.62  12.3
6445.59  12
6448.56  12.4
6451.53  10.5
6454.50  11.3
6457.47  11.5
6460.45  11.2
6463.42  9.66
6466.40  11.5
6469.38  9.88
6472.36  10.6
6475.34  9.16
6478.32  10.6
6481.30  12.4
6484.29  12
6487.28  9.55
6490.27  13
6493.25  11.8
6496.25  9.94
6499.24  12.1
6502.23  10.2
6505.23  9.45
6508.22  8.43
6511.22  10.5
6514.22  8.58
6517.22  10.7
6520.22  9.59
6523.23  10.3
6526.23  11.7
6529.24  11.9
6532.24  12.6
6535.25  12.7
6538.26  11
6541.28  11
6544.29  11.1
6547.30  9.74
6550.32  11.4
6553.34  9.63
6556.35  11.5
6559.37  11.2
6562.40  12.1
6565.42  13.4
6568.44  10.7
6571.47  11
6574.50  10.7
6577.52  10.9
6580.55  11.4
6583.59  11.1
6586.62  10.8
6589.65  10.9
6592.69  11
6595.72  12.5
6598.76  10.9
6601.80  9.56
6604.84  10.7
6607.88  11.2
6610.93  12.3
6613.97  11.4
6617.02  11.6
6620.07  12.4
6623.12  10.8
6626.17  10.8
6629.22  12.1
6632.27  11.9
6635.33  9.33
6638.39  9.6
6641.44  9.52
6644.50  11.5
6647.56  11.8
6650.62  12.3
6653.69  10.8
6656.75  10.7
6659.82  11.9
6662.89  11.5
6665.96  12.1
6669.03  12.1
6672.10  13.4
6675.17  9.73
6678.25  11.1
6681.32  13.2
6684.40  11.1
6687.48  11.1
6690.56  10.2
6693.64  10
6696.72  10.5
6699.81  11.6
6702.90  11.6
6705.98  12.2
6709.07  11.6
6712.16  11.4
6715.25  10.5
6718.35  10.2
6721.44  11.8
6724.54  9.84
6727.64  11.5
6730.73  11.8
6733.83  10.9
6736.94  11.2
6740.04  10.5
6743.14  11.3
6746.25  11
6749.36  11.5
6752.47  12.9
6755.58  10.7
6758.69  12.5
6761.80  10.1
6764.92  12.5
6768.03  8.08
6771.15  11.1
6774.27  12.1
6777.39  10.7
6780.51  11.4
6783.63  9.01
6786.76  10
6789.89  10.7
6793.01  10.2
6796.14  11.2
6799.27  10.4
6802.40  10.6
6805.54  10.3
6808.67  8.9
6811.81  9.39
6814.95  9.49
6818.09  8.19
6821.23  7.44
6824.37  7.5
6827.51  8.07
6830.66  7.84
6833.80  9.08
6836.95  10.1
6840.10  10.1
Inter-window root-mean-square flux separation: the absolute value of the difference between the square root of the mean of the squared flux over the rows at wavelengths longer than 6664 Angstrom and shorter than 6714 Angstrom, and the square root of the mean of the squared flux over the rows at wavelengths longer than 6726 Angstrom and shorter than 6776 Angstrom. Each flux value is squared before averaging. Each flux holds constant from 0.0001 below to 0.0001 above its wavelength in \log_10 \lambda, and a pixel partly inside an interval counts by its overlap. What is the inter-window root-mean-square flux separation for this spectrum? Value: 0.19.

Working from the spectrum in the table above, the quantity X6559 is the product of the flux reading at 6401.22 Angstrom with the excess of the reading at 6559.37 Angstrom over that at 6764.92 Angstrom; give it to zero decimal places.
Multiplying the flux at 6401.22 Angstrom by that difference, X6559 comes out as -15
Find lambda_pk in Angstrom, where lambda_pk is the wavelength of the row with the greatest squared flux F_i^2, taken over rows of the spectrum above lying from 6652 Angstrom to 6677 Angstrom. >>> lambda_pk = 6672.10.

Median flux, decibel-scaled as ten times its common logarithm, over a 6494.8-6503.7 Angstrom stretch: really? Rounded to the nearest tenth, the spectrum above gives 10.1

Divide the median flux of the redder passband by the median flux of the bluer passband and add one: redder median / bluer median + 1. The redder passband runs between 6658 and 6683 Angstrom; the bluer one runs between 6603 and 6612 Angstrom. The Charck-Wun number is 2.07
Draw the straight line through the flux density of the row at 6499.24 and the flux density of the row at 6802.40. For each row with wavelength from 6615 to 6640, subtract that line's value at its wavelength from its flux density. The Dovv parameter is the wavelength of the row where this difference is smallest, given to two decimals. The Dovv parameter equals 6635.33 Angstrom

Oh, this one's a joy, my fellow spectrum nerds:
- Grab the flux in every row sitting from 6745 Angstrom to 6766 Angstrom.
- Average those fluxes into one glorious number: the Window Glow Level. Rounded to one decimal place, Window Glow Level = 11.6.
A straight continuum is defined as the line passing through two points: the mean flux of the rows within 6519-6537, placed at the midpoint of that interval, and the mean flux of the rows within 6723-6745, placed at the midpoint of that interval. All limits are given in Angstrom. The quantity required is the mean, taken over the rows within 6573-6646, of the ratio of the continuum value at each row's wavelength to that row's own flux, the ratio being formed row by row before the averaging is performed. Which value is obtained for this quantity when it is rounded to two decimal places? 1.03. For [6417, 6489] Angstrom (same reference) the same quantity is 1.07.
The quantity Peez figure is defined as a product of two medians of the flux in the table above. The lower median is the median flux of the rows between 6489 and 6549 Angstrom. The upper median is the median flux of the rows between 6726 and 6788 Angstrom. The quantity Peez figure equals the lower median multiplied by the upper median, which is 121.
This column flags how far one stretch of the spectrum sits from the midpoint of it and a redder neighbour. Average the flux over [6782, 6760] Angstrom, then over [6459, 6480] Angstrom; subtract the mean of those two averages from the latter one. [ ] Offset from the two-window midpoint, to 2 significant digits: -0.24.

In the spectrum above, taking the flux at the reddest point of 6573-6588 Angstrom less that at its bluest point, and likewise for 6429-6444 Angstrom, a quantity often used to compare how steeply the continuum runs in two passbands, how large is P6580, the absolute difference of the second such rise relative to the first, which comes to 1.9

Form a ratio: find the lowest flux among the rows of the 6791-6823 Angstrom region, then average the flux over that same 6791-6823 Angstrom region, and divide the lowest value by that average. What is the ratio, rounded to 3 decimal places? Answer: 0.774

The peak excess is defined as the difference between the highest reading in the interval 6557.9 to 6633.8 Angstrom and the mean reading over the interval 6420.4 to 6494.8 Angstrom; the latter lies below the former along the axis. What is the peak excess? 2.34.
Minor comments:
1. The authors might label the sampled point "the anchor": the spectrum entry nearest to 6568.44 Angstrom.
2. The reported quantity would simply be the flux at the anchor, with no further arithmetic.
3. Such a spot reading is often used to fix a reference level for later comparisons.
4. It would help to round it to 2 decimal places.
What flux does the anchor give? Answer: 10.70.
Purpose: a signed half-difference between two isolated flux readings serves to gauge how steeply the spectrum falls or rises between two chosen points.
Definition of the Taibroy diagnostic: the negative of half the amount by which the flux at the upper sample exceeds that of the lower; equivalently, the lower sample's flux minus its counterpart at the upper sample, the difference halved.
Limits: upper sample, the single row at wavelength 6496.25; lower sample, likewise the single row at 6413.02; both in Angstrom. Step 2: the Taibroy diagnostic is 1.4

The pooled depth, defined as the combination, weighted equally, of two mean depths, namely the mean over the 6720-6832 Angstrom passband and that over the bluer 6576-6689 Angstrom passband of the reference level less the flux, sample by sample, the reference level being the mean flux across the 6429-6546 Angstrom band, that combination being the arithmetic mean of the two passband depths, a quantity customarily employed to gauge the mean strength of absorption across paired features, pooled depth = 0.10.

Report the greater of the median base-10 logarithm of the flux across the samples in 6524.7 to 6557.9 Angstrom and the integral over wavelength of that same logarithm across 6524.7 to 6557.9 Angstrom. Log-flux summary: 35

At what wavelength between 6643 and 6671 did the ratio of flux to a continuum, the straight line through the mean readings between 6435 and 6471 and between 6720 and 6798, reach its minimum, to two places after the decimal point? 6656.75 Angstrom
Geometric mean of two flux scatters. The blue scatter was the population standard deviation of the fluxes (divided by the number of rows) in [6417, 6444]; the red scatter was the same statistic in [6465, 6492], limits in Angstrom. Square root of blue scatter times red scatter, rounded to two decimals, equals 0.89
